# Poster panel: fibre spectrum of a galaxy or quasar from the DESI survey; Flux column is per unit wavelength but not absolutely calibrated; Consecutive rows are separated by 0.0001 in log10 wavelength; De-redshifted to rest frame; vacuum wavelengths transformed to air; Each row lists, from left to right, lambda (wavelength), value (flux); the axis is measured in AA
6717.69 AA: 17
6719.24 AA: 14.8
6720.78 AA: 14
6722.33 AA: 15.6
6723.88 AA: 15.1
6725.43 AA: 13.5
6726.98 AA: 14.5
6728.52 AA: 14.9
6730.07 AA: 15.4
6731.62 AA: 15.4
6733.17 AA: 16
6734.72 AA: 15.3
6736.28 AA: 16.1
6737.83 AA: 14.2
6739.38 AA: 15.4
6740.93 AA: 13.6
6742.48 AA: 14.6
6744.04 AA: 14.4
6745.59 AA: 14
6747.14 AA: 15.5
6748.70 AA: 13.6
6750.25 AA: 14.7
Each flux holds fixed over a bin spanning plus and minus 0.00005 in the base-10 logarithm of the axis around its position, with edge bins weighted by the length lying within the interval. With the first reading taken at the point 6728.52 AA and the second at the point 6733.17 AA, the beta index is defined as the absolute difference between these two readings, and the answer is 1.1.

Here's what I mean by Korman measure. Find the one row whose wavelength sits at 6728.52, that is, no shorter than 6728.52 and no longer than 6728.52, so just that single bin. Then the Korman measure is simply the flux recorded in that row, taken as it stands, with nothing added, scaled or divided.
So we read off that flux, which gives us 14.9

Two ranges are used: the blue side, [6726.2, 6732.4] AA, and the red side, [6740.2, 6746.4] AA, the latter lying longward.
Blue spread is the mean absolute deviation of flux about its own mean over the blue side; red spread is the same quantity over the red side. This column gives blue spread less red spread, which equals 0.0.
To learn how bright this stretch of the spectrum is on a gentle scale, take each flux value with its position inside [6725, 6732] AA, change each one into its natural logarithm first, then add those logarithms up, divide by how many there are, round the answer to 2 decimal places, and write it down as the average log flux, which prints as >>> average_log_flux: 2.69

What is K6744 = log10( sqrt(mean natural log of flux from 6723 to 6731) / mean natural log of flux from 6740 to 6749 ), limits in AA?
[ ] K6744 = -0.210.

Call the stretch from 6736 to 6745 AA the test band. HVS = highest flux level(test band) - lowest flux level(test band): 2.5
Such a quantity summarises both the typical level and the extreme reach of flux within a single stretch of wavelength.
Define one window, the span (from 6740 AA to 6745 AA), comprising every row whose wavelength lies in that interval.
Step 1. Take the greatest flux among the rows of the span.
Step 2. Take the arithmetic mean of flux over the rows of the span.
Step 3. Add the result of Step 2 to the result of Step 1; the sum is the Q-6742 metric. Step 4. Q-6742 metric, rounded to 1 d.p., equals 28.8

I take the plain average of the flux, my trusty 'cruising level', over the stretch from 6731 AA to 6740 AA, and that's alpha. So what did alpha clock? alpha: 15.4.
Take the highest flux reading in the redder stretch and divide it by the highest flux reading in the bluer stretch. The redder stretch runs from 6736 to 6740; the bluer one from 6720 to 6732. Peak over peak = 1.032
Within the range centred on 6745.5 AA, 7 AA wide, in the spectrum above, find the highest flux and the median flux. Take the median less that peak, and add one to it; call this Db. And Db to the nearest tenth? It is -0.1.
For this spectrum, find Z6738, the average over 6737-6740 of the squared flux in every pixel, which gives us 219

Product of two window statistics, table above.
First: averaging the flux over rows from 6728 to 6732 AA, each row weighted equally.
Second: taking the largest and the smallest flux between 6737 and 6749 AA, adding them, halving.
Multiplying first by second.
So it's 222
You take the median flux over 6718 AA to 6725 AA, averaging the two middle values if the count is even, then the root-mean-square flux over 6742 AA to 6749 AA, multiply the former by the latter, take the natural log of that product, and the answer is 5.37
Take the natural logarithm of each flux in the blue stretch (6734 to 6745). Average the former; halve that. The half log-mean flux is 1.35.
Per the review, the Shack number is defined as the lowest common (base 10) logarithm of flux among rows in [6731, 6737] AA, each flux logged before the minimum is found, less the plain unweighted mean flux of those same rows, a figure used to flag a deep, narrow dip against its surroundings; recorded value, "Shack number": -14.5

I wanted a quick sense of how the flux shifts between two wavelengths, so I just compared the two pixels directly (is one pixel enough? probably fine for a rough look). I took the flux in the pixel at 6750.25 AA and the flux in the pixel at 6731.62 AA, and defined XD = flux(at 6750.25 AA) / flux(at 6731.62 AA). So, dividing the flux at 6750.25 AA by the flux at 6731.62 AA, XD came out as 0.95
